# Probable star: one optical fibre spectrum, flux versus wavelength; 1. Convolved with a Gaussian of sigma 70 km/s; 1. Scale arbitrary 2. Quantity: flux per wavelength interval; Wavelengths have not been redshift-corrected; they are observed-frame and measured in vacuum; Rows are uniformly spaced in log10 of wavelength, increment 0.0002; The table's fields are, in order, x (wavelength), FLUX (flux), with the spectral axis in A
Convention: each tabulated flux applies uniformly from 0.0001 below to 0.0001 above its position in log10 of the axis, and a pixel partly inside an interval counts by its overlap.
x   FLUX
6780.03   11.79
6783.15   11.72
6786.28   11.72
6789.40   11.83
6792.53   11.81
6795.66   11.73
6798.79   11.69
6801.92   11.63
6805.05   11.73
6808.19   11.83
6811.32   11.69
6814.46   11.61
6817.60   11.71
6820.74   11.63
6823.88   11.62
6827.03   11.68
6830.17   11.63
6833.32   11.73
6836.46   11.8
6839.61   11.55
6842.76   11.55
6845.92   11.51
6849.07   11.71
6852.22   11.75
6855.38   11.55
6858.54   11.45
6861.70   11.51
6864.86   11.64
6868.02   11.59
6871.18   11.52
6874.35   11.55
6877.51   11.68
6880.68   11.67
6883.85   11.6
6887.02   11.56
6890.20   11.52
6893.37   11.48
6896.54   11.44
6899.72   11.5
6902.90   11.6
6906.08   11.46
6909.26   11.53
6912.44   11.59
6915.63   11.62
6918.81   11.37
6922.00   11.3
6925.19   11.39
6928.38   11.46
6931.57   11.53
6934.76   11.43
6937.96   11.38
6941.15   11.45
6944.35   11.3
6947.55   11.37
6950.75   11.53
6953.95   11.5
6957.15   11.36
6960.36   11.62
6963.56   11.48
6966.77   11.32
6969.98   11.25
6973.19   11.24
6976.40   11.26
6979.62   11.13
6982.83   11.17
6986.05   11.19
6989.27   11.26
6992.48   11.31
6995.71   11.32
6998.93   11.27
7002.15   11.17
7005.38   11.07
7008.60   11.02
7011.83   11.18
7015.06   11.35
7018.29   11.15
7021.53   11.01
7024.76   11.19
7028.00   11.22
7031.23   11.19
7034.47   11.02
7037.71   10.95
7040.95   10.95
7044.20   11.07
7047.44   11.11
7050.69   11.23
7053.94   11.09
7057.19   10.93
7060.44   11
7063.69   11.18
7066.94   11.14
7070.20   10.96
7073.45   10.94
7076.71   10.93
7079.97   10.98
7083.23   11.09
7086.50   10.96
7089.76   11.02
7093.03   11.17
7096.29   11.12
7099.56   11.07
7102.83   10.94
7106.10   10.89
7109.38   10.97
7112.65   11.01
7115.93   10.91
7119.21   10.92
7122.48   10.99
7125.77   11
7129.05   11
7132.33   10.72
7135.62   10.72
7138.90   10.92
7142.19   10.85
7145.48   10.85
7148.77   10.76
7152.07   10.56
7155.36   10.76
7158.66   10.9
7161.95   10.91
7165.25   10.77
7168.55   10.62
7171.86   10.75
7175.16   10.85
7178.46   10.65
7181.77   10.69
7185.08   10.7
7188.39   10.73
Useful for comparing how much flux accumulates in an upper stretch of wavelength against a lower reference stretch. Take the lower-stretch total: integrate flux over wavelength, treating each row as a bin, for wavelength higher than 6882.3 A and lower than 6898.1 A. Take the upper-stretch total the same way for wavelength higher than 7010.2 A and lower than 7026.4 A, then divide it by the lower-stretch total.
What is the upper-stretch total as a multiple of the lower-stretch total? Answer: 0.99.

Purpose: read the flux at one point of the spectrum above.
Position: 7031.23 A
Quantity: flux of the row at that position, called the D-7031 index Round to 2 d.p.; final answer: 11.19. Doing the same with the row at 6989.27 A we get 11.26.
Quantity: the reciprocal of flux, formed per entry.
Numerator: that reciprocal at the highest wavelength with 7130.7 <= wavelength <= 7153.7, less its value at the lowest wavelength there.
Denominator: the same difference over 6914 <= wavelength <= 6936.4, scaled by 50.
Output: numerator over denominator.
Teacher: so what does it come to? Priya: 0.02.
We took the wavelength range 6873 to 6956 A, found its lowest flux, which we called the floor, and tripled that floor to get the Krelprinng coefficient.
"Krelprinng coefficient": 33.9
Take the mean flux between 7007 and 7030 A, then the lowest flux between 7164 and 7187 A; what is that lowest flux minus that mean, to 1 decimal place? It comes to -0.5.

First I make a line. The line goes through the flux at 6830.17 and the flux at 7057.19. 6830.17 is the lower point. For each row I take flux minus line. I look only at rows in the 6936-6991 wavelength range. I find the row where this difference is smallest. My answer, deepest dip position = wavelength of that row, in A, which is 6979.62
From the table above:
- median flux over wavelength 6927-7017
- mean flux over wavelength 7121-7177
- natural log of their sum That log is 3.10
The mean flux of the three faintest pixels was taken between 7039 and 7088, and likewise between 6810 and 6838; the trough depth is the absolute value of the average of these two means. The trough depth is 11.3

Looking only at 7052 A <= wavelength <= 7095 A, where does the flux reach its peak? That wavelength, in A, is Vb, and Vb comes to 7063.69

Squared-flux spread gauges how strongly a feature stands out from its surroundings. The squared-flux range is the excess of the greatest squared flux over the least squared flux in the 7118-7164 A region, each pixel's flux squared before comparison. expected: 9.5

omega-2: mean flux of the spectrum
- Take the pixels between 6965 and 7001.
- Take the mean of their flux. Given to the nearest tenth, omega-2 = 11.2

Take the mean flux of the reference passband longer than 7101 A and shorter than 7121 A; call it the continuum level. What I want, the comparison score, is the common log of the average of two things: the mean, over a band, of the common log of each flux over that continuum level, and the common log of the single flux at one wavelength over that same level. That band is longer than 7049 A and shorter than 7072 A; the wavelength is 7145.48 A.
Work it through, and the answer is -3.1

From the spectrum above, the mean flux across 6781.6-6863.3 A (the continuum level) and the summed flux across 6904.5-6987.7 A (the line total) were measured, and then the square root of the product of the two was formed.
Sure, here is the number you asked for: 58.8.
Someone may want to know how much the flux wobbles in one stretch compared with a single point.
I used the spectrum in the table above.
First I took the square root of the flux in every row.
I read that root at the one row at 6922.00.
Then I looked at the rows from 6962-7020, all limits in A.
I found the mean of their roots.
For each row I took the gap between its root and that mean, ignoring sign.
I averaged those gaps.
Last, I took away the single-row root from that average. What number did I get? -3.35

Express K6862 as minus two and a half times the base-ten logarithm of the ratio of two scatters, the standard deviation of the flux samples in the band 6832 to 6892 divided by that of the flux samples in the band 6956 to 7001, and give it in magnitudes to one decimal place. 0.3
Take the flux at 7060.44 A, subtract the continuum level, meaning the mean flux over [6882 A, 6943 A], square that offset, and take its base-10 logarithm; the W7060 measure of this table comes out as -0.6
